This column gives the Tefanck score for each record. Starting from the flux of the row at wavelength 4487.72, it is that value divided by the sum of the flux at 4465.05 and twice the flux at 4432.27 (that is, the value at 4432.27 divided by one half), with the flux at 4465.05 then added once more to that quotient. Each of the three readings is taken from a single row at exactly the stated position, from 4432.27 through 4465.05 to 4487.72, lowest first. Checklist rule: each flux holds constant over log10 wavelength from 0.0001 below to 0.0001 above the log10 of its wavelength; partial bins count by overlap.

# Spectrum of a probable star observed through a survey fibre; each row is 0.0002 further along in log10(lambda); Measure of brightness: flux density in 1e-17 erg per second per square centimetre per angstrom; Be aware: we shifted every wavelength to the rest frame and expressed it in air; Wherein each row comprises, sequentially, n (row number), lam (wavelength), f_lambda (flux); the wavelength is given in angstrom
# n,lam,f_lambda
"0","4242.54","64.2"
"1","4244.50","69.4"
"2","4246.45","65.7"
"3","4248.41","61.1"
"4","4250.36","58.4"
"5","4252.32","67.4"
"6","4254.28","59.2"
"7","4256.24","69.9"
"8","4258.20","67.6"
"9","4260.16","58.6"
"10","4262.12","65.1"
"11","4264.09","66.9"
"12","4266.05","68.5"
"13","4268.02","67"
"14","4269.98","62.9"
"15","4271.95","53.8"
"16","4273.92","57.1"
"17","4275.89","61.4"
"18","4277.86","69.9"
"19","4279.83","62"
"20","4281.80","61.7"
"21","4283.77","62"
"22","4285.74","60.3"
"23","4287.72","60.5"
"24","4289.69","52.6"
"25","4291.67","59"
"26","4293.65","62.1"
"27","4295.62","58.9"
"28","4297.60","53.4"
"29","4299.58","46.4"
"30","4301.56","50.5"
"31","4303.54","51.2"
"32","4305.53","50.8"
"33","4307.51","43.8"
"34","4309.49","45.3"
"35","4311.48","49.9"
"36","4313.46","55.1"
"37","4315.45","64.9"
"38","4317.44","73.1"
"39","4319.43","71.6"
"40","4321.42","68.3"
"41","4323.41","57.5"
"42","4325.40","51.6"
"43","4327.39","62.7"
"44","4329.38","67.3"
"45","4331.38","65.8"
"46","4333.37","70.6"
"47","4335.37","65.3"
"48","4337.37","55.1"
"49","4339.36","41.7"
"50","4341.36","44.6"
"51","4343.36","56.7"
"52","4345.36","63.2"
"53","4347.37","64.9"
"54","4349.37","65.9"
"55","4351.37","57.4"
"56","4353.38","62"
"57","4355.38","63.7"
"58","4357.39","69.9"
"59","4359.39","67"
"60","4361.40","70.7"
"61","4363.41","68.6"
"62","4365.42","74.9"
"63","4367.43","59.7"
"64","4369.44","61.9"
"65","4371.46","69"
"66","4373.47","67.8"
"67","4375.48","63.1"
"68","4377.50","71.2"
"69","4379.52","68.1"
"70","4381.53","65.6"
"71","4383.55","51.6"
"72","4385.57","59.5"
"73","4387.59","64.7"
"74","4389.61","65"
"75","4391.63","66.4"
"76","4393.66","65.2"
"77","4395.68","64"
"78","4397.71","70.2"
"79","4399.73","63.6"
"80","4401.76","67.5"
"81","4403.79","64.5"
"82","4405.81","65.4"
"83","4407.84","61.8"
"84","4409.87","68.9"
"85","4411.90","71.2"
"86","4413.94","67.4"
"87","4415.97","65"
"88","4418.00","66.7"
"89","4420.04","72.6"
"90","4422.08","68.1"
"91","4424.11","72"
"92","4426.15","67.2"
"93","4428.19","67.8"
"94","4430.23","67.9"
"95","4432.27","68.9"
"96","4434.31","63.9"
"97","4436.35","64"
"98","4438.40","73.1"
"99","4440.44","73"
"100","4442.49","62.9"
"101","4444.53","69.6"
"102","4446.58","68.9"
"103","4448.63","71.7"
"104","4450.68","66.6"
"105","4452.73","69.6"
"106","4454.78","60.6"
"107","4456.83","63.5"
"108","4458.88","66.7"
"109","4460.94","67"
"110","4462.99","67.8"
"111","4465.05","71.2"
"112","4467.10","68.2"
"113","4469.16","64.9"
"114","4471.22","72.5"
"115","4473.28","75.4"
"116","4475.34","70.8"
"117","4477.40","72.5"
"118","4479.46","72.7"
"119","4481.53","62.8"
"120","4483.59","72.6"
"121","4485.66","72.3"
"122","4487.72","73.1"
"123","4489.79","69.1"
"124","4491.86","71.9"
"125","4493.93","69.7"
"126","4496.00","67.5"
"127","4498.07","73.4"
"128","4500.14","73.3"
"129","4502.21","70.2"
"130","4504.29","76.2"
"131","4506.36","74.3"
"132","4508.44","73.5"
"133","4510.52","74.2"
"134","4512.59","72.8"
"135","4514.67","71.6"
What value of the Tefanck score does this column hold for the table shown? 72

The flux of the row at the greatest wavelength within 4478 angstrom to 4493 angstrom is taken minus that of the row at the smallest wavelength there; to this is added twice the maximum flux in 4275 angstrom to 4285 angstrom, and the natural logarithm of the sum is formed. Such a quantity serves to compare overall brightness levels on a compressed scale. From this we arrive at 4.93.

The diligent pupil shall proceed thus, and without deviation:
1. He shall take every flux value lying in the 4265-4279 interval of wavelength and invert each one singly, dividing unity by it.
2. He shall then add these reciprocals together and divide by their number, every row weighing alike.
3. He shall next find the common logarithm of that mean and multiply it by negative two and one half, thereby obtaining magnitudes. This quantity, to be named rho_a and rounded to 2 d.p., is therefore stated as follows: 4.49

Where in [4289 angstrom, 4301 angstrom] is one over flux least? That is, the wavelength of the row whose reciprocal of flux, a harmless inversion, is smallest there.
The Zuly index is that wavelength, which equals 4293.65 angstrom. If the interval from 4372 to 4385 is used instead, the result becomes 4377.50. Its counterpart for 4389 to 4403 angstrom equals 4397.71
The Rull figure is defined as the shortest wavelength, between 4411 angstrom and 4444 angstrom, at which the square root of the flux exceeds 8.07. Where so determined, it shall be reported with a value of 4411.90 angstrom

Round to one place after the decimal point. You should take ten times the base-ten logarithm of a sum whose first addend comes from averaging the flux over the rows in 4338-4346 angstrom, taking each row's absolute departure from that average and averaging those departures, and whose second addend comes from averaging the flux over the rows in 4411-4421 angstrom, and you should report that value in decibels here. 18.9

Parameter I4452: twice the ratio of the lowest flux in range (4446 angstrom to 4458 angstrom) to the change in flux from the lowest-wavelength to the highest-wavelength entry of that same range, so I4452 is -22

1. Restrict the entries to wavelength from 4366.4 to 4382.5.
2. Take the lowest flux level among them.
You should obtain 59.7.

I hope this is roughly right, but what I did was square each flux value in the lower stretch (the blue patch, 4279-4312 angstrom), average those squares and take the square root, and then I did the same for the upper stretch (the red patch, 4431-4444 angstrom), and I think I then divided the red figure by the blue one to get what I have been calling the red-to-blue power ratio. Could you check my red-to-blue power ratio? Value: 1.23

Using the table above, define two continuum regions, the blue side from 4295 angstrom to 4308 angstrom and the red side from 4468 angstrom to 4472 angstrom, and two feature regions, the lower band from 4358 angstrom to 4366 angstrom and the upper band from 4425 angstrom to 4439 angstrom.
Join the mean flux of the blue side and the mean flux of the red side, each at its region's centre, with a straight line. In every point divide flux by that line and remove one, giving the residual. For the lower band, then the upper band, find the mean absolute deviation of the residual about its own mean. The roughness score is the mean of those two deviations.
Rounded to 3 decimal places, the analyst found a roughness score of 0.038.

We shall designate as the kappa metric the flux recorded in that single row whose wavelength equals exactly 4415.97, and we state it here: 65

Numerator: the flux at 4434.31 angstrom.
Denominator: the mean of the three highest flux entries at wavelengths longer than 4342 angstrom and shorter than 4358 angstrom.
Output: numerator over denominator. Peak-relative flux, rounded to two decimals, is 0.96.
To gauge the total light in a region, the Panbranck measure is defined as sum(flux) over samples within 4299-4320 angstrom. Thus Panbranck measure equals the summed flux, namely 603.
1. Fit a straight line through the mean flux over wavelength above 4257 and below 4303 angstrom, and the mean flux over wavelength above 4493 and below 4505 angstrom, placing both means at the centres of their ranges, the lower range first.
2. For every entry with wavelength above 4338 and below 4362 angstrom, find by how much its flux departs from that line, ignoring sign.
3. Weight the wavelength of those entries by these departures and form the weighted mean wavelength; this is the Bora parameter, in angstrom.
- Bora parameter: 4346.1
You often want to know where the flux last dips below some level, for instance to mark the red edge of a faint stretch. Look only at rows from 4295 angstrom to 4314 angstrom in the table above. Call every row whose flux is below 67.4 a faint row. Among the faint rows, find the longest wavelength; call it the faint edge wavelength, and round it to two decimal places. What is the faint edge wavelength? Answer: 4313.46 angstrom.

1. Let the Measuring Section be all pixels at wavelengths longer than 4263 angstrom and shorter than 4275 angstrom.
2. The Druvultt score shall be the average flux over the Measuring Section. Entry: 62.7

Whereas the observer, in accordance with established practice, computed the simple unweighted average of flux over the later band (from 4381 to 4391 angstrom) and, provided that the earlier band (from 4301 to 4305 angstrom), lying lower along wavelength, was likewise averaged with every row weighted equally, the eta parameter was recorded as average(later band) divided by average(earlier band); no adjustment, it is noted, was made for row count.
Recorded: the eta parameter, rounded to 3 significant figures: 1.21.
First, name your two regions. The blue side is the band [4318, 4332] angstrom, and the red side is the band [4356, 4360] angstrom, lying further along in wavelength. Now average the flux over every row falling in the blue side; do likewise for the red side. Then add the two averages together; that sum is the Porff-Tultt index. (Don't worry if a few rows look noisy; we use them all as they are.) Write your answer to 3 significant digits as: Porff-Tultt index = 132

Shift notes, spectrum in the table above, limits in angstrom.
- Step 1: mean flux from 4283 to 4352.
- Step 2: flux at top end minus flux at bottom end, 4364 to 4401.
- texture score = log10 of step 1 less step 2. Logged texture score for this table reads 1.84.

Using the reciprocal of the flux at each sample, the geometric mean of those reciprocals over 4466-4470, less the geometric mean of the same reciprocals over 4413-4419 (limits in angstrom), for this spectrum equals 0.0000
